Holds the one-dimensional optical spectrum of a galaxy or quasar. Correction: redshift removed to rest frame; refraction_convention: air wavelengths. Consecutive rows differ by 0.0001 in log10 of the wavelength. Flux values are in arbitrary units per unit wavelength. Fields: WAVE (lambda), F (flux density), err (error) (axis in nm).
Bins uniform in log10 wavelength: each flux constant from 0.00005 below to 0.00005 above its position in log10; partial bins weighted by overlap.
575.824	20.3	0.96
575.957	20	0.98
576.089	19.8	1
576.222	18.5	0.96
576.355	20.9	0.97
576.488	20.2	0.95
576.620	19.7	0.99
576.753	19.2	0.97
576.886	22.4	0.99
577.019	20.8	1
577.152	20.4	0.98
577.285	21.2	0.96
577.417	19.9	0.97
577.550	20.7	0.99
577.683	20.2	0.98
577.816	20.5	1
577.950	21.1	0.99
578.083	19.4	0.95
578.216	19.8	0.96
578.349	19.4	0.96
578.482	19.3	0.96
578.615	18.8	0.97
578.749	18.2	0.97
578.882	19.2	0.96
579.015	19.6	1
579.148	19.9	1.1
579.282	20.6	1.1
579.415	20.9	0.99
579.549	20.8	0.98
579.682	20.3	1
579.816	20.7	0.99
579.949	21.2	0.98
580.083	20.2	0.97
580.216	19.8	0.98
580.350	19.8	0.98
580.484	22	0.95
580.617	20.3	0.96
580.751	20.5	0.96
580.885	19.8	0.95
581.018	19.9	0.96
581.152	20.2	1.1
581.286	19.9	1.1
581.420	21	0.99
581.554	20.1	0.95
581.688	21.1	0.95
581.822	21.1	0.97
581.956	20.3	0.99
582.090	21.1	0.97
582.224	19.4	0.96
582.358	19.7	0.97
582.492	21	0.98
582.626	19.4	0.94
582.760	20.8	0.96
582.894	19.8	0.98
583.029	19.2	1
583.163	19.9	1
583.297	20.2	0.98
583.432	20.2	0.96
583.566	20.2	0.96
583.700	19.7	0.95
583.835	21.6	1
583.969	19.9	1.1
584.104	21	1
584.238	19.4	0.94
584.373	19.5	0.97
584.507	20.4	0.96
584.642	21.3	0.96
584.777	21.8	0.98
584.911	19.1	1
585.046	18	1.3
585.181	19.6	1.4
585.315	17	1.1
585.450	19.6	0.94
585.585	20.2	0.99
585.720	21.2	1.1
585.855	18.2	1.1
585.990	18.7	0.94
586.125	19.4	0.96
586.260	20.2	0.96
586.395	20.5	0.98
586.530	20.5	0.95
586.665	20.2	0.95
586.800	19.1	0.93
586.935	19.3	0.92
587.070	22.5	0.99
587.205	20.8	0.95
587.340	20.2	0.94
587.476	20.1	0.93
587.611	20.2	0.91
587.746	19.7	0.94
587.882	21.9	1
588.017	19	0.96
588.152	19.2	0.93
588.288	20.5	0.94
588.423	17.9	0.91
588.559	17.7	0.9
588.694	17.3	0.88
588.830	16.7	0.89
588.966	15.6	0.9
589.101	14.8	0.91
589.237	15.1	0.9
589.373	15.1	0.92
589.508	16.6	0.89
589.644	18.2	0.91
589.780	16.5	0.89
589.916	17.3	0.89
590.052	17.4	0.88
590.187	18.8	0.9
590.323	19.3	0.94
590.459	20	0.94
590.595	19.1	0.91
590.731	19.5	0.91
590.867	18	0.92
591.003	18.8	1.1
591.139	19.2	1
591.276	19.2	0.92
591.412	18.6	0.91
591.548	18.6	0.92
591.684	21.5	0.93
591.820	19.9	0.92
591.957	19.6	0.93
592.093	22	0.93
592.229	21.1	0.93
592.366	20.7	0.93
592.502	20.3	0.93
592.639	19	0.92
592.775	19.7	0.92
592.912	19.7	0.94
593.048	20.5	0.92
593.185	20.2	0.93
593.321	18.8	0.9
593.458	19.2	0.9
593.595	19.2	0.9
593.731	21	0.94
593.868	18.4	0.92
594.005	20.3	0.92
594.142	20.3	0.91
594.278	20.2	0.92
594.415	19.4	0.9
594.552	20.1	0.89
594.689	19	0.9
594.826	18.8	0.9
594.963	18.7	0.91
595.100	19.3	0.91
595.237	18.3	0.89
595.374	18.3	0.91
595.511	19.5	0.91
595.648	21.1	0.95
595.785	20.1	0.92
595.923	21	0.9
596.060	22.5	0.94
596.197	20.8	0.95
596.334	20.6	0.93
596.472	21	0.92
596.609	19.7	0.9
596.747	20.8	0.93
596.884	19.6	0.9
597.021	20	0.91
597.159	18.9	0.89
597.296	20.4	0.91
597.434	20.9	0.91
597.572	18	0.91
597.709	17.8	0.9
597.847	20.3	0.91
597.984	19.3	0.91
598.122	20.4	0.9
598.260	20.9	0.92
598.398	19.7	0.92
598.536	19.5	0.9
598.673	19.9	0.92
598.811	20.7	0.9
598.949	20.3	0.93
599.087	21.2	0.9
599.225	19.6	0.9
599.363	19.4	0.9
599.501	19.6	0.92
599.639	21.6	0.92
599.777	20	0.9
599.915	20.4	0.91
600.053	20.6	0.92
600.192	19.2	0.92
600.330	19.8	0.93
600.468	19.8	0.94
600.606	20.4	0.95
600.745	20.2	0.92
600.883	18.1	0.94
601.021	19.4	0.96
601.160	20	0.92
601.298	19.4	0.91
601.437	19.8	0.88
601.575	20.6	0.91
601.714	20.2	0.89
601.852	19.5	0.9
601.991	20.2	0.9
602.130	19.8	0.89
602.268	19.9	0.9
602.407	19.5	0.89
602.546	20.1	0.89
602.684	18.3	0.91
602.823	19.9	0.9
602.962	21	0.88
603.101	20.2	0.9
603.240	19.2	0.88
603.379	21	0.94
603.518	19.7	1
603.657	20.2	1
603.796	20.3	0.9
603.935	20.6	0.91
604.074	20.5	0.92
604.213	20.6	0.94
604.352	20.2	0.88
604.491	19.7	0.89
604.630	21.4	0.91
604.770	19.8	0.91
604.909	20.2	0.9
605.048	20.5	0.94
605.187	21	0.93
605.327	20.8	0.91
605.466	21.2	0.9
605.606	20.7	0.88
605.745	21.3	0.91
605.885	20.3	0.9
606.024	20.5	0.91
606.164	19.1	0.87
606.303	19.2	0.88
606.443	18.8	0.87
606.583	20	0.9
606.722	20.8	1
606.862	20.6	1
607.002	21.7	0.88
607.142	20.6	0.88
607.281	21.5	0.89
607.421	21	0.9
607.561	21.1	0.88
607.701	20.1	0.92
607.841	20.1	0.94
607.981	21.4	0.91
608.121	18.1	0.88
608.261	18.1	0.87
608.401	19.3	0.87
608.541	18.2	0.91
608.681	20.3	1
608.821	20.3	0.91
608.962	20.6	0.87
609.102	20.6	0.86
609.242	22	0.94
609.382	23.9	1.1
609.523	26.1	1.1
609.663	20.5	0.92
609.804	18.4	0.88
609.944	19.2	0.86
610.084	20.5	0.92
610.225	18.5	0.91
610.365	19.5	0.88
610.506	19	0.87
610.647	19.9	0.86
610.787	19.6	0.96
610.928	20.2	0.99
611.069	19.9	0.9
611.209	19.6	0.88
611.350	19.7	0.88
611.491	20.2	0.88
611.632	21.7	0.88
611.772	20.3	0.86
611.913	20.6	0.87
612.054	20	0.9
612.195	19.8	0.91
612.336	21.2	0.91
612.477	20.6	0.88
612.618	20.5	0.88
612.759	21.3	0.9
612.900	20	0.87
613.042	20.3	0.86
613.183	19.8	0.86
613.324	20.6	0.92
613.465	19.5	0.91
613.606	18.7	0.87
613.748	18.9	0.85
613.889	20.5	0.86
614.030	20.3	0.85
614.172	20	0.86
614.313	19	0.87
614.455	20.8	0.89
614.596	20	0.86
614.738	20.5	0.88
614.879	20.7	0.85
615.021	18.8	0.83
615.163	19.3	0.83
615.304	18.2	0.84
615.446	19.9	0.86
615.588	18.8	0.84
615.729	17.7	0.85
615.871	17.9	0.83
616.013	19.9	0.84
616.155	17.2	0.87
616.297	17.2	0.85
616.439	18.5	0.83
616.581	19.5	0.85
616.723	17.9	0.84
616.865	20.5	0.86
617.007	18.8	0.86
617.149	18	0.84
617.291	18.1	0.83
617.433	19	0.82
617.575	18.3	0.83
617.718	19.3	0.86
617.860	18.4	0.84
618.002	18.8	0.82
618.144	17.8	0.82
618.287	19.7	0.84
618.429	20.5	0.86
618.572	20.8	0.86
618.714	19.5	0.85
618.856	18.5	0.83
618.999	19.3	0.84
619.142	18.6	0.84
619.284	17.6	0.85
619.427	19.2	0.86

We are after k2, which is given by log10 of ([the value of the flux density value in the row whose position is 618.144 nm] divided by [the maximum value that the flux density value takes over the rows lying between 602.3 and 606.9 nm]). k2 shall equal -0.080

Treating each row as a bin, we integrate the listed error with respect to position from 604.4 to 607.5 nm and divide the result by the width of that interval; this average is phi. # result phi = 0.907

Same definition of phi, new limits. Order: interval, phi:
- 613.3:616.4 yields 0.858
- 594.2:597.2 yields 0.913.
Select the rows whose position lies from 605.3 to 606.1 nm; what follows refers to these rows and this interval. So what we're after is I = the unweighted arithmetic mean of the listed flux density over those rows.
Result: 20.8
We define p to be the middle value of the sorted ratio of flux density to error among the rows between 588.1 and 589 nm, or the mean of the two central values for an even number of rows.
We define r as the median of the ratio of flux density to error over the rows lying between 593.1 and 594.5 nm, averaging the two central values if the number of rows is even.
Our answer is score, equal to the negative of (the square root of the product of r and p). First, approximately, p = 19.7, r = 21.6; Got -20.6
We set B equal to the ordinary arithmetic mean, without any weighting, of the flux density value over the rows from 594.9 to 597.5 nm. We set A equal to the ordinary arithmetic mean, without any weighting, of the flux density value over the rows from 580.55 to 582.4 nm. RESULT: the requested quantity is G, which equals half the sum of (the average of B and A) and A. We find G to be 20.26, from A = 20.3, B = 20.08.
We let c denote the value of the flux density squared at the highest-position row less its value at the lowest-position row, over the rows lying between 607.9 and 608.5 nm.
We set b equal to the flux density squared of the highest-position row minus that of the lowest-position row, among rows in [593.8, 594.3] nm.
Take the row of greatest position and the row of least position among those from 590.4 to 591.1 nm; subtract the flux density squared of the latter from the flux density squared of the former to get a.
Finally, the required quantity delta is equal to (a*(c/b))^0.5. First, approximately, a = -47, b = 69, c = -85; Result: 8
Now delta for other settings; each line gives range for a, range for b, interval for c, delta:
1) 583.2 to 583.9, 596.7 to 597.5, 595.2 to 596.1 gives 49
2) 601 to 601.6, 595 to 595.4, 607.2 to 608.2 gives 13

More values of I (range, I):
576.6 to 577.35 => 20.6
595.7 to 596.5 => 21.0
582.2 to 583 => 20.0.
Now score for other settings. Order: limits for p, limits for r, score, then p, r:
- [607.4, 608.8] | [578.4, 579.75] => -20.7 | 21.6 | 19.8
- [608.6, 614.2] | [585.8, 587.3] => -21.7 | 22.4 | 21.0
